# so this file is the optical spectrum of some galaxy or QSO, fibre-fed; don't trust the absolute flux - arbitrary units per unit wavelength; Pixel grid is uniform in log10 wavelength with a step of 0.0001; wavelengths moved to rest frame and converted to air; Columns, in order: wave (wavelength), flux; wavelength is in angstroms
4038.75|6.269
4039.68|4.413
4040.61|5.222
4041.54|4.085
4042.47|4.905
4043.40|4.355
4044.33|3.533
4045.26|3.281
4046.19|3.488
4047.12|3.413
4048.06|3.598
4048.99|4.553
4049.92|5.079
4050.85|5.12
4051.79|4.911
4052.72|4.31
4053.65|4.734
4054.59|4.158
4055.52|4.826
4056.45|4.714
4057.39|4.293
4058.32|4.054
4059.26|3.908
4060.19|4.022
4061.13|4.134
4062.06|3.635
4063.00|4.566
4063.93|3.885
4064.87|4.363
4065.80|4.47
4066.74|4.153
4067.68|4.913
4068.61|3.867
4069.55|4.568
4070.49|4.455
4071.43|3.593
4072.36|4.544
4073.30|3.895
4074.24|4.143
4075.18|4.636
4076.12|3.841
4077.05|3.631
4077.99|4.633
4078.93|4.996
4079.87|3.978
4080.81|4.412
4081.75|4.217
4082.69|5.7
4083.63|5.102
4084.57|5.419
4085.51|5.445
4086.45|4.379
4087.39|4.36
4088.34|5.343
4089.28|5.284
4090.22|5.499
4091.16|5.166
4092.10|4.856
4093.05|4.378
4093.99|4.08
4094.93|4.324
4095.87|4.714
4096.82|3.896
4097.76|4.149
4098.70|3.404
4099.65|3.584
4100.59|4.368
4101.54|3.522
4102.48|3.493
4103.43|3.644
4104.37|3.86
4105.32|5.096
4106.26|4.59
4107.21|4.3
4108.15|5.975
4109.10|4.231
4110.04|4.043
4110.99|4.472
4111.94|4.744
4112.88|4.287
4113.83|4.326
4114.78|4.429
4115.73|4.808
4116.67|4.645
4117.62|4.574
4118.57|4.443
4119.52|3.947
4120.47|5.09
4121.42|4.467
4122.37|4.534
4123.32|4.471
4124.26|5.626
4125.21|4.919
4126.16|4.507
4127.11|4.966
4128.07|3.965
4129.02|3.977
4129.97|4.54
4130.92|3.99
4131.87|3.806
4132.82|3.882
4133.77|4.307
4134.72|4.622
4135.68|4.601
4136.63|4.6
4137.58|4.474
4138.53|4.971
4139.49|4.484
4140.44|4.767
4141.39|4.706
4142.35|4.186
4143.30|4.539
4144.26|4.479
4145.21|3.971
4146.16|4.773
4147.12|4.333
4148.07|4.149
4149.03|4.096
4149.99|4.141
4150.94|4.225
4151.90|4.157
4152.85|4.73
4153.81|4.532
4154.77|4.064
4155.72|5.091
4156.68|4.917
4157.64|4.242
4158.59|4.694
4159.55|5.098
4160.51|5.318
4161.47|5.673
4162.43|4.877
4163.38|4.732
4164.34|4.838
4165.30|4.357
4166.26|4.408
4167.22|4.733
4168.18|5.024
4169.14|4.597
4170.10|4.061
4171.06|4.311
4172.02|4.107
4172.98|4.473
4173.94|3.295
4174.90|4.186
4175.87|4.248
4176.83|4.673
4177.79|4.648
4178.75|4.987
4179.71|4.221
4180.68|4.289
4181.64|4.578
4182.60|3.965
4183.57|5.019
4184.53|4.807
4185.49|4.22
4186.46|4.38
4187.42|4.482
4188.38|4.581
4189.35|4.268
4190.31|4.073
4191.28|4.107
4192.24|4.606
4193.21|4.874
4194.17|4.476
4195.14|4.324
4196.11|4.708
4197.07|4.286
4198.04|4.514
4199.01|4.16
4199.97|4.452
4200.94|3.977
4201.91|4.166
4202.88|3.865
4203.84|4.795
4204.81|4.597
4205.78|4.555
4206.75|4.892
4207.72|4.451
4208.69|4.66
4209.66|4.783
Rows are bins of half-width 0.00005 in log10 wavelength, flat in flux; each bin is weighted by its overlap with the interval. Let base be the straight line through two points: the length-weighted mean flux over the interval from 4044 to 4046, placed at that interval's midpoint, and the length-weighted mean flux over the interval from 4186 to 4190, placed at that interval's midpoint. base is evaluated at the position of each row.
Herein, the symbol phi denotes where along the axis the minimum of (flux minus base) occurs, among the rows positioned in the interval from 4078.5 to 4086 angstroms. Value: 4079.87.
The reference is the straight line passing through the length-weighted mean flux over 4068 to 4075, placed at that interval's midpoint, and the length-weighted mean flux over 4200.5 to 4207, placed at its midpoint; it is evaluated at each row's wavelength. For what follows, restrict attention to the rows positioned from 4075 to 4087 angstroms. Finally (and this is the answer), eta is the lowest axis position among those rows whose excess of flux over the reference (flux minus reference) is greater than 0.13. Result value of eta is 4075.18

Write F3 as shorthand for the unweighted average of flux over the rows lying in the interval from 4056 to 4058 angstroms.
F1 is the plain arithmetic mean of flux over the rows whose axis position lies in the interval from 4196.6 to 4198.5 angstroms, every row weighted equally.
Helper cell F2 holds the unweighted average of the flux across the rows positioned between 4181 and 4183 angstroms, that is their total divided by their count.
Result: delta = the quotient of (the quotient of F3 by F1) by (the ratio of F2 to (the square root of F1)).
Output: 0.50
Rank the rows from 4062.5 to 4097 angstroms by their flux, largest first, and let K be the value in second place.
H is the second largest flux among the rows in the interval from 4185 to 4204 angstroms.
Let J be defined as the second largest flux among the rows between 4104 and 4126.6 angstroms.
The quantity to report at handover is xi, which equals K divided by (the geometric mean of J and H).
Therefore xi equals 1.06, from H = 4.795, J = 5.626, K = 5.499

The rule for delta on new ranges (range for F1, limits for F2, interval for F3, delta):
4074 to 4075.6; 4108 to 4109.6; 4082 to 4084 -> 0.51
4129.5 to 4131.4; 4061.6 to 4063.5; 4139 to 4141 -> 0.55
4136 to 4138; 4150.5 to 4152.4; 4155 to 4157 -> 0.56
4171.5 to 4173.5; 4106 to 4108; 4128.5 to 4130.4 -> 0.46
